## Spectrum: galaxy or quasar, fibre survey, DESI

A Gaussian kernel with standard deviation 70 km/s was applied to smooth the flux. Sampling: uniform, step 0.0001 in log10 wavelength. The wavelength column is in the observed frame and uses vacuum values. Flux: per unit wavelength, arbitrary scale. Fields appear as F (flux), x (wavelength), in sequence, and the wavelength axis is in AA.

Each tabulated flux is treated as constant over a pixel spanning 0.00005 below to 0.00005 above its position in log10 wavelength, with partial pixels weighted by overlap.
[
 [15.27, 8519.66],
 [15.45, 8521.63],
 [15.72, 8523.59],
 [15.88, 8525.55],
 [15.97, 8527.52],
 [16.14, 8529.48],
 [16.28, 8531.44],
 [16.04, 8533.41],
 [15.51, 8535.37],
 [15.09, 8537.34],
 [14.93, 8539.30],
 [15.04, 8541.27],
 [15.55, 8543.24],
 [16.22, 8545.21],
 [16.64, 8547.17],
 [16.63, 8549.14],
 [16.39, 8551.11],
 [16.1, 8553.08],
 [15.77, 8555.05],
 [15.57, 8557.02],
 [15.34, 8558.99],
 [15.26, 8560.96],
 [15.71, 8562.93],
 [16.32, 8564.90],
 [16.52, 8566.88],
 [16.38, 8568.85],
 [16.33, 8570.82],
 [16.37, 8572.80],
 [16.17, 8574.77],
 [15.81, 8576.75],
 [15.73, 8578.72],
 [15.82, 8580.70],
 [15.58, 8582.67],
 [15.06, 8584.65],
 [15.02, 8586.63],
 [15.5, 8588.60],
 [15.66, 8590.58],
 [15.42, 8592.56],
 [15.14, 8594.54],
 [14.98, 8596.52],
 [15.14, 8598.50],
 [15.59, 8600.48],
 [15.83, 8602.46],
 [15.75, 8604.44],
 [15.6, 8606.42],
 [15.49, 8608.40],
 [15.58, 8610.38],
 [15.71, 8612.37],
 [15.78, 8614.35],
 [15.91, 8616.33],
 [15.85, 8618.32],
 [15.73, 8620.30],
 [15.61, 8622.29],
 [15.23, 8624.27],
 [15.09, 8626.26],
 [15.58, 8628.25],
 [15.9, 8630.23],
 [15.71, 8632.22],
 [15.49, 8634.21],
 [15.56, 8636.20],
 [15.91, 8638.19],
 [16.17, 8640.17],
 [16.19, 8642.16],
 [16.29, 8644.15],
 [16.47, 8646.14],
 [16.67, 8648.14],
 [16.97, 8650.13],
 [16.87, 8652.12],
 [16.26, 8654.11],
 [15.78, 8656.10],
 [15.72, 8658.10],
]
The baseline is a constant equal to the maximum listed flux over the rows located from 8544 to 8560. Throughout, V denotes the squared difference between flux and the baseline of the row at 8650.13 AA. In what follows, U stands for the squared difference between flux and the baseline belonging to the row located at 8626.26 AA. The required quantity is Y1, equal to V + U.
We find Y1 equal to 2.5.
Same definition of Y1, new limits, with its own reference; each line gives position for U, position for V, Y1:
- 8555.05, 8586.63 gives 3.4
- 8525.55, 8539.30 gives 3.5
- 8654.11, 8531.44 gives 0.3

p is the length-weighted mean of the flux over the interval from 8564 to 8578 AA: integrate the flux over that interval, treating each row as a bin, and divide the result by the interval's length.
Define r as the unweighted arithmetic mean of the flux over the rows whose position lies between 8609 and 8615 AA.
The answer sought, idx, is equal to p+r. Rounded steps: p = 16.3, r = 15.7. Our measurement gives 31.9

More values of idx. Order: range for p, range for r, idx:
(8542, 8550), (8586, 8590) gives 31.5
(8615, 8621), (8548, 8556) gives 32.1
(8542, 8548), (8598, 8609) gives 31.6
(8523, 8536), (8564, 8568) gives 32.4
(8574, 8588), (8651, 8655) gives 32.2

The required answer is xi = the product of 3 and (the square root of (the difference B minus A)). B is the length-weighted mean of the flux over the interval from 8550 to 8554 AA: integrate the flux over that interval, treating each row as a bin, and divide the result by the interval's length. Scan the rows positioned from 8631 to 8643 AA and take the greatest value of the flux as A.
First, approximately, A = 16.19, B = 16.25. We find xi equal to 0.74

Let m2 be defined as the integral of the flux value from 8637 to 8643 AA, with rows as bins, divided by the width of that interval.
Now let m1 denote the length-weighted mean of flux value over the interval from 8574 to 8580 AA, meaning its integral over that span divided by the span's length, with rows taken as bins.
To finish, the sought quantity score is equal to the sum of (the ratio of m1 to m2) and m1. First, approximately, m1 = 15.88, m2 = 16.1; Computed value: 16.9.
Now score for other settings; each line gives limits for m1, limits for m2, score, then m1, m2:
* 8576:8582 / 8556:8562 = 16.8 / 15.79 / 15.4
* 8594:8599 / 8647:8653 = 16.0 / 15.07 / 16.8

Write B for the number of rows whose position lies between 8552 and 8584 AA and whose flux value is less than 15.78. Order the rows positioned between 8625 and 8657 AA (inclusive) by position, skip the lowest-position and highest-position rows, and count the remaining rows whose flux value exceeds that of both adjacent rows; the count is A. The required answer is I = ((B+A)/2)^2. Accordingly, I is 20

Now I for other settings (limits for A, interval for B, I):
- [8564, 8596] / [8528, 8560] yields 36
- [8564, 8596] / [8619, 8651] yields 36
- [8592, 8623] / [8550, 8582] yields 16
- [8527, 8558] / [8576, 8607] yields 56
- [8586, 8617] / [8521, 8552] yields 20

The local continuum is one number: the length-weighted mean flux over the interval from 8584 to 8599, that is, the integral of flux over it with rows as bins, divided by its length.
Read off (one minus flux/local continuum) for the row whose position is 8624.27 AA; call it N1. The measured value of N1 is 0.001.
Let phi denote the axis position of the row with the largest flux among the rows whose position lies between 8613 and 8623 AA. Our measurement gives 8616.33 AA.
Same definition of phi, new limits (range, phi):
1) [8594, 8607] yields 8602.46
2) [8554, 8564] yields 8555.05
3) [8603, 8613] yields 8604.44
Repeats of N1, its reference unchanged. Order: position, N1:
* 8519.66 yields -0.002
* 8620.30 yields -0.032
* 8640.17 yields -0.061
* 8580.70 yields -0.038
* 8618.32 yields -0.040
